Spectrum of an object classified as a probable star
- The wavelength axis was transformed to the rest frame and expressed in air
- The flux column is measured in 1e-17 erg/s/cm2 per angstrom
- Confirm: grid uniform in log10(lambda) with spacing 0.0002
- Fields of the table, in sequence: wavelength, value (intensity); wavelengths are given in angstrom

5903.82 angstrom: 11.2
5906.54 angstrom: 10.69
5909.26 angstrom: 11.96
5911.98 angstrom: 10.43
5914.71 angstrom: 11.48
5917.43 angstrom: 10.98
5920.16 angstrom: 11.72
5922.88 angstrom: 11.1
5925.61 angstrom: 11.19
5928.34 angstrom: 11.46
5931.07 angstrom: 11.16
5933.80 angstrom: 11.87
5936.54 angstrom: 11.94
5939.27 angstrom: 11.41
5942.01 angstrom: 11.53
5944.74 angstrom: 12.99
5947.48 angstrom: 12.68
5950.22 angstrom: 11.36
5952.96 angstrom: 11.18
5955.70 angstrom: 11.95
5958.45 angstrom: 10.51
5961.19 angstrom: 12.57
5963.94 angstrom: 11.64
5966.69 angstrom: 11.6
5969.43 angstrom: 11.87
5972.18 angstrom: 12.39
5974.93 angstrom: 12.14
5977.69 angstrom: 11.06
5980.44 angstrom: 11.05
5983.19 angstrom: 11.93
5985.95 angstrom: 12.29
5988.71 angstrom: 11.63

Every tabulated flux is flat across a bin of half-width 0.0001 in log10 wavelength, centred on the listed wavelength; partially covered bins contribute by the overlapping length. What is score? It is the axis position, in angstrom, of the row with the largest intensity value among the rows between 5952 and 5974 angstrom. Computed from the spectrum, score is 5961.19 angstrom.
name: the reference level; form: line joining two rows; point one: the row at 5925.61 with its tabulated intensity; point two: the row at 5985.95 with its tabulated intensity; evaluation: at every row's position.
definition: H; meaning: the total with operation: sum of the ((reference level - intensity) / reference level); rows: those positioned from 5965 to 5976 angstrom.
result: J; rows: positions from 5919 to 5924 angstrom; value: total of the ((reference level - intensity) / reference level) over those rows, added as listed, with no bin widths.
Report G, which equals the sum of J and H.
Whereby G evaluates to -0.05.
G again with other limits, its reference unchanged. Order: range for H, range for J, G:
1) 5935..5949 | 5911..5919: -0.26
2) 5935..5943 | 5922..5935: -0.10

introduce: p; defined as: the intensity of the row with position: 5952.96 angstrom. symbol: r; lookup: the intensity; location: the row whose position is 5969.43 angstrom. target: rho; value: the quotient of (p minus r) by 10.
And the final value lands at -0.07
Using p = 11.18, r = 11.87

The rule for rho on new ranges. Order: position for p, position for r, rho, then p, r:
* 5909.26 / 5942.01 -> 0.04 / 11.96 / 11.53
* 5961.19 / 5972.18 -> 0.02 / 12.57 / 12.39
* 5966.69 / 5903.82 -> 0.04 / 11.6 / 11.2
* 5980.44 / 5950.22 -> -0.03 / 11.05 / 11.36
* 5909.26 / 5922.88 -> 0.09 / 11.96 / 11.1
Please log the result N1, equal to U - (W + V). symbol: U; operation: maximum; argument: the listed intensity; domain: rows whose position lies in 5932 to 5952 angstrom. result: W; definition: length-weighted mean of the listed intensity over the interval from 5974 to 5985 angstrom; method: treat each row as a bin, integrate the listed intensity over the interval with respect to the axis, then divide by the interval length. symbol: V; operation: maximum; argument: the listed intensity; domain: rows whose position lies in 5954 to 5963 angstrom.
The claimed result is -11.1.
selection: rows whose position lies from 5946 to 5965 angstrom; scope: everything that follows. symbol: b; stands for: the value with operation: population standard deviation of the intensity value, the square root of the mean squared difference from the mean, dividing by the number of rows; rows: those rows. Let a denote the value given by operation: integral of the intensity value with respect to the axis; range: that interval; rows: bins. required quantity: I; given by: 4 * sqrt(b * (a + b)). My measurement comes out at 50.5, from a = 222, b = 0.72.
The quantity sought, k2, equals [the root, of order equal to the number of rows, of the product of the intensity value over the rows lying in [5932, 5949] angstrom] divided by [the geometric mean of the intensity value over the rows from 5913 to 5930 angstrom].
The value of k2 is 1.07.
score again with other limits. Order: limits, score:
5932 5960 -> 5944.74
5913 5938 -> 5936.54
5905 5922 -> 5909.26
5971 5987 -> 5972.18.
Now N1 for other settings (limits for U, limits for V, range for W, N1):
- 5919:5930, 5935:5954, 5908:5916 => -12.5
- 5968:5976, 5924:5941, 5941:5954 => -11.5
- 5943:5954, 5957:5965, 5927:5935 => -11.1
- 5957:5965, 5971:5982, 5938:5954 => -11.7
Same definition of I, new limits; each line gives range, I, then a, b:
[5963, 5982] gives 40.9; 222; 0.47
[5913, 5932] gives 28.8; 214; 0.24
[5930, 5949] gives 47.6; 227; 0.62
